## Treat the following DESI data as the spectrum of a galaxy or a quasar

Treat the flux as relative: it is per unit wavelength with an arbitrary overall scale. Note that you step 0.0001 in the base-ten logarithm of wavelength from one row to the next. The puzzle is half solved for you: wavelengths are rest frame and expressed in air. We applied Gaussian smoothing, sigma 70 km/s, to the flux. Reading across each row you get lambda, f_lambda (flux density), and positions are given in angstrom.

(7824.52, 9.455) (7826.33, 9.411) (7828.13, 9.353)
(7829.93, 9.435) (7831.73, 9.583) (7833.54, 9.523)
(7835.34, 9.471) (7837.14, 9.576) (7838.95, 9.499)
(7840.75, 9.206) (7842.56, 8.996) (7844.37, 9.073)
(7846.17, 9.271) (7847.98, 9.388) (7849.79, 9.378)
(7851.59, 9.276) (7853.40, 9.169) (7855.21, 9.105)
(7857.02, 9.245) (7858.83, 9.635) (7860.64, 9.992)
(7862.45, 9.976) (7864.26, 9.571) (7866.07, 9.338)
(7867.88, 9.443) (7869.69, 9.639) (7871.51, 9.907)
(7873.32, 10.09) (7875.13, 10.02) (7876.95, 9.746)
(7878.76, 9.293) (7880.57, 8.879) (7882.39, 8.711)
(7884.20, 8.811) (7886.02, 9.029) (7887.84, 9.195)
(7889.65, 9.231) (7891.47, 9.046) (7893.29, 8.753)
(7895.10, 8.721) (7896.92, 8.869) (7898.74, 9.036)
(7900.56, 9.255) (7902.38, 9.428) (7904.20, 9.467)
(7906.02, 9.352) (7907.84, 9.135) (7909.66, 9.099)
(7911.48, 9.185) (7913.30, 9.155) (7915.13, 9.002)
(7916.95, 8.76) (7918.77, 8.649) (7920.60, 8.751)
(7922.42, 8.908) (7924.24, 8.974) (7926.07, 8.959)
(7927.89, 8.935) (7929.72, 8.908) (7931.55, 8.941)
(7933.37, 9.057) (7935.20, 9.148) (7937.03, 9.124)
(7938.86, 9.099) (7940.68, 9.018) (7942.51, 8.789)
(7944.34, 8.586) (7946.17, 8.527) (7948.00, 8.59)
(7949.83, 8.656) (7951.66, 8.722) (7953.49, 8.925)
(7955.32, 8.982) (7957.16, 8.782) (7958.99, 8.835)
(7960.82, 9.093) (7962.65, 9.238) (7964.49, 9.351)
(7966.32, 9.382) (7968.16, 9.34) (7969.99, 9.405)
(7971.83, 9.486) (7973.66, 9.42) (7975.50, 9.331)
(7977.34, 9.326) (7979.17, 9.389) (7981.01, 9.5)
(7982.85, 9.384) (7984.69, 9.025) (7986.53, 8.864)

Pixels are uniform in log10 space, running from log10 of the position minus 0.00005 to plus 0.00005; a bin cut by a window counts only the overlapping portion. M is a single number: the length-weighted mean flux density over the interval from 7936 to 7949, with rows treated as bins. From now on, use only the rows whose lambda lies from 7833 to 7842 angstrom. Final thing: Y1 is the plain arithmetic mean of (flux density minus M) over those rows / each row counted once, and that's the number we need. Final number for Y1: 0.6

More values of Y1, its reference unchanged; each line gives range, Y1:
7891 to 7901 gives 0.1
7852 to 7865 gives 0.7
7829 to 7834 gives 0.7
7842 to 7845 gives 0.2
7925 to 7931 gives 0.1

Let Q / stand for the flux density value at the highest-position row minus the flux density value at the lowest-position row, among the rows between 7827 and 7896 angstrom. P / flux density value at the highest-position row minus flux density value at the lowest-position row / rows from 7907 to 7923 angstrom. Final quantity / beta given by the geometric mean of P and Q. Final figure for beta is 0.38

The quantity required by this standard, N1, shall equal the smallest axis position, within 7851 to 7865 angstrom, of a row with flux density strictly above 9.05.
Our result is 7851.59 angstrom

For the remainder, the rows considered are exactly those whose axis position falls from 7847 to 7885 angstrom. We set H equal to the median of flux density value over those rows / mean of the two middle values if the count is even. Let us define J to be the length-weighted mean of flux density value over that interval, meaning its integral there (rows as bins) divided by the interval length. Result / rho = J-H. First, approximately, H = 9.39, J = 9.46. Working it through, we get 0.07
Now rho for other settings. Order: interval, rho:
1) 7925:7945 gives 0.00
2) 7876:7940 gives 0.01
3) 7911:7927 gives -0.04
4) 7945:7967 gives 0.04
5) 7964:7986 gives -0.03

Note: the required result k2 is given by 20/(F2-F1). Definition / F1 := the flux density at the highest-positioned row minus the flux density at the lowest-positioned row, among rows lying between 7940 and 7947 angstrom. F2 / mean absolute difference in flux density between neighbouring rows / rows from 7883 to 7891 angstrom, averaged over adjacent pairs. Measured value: 32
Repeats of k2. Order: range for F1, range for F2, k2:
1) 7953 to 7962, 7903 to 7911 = -441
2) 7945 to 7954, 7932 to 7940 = -57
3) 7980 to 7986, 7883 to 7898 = 32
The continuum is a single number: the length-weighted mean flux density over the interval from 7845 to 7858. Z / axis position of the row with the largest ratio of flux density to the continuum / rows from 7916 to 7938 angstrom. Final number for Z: 7935.20 angstrom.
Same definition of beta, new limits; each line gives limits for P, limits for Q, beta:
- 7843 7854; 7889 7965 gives 0.11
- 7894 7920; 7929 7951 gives 0.13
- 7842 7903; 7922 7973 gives 0.50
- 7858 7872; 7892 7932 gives 0.23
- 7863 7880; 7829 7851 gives 0.13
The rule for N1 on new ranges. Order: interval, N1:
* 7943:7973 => 7960.82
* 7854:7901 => 7855.21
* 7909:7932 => 7909.66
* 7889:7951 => 7889.65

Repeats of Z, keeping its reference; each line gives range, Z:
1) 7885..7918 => 7904.20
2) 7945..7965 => 7964.49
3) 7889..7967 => 7904.20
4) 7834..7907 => 7873.32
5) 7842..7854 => 7847.98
